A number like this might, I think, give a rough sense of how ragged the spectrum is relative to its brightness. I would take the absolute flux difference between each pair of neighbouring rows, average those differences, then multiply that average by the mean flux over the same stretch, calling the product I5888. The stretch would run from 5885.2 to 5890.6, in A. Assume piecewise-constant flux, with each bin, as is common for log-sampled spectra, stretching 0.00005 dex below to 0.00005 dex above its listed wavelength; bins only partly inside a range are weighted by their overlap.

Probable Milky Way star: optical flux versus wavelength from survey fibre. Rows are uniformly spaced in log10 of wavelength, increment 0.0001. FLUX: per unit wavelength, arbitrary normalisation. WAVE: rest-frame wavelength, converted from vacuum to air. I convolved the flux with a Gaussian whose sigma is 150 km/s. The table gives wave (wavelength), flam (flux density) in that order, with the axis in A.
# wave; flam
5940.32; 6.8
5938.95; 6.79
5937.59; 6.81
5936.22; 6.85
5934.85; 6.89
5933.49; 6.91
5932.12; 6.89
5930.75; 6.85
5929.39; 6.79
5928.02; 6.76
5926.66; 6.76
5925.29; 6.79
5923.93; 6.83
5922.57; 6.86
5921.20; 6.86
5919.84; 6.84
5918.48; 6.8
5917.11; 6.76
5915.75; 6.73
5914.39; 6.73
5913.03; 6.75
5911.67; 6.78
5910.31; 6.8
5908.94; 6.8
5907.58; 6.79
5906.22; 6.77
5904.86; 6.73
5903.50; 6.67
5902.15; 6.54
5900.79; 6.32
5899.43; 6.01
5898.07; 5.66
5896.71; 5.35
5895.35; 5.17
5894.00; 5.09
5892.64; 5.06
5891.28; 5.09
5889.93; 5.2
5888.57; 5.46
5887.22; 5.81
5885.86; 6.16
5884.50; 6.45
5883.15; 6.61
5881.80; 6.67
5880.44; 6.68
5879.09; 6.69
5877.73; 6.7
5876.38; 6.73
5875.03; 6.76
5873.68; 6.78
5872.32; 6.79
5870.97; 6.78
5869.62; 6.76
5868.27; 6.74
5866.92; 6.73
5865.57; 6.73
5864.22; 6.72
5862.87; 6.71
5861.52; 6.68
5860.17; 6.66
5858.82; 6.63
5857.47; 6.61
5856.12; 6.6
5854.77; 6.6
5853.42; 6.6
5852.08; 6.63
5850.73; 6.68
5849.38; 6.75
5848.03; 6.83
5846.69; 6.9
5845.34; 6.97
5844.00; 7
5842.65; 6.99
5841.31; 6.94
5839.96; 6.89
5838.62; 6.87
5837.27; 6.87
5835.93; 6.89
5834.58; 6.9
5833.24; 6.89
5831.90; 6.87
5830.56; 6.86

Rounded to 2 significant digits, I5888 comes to 1.8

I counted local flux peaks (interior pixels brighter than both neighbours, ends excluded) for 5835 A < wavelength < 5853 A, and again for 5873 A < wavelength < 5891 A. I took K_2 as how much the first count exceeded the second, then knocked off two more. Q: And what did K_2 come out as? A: -1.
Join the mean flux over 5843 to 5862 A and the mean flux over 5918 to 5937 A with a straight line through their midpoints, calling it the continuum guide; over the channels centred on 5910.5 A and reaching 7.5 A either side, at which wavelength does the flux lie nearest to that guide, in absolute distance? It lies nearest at 5908.94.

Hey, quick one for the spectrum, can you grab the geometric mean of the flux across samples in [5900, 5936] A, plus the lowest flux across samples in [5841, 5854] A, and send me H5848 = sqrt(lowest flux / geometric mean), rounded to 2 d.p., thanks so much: 0.99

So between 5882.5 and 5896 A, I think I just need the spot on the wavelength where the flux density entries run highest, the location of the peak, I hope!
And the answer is 5883.15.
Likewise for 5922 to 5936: 5933.49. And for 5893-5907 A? 5906.22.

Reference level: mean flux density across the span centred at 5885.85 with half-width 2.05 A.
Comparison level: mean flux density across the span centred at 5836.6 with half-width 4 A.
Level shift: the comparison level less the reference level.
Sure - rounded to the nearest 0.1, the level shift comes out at 0.7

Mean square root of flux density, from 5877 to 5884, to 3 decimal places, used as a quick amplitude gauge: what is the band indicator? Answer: 2.583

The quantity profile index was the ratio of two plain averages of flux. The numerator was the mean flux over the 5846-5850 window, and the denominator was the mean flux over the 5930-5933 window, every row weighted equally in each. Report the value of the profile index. 0.99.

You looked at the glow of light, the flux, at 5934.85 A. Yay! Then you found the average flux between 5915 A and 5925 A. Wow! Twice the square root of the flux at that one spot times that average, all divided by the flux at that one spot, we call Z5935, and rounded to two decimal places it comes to 1.99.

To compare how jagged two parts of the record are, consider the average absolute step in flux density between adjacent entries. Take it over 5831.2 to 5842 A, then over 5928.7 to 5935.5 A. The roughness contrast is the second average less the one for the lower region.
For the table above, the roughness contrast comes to 0.016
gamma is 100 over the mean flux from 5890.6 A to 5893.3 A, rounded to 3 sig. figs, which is 19.7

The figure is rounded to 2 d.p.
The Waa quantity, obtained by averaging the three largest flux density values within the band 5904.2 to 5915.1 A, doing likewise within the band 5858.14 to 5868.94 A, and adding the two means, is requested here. 13.53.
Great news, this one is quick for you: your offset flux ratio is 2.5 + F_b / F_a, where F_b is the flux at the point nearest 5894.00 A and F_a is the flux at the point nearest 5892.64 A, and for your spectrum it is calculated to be 3.51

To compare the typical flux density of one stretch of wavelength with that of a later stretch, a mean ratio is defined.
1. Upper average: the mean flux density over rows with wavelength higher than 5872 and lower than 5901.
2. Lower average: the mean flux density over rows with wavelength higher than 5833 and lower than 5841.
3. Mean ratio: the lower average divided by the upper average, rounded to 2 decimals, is 1.14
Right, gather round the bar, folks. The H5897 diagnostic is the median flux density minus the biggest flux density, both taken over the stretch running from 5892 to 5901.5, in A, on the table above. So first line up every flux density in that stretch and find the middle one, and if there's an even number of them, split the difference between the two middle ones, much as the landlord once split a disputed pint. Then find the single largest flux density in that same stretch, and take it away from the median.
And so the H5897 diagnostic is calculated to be -0.97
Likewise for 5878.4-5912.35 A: -0.35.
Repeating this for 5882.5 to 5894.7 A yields -1.15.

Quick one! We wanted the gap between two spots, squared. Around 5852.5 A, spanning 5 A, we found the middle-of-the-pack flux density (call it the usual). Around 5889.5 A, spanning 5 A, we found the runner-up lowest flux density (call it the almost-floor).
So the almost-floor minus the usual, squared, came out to 2.0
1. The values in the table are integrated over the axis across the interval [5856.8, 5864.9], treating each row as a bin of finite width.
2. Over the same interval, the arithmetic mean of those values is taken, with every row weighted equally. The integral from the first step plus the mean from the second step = 60.7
